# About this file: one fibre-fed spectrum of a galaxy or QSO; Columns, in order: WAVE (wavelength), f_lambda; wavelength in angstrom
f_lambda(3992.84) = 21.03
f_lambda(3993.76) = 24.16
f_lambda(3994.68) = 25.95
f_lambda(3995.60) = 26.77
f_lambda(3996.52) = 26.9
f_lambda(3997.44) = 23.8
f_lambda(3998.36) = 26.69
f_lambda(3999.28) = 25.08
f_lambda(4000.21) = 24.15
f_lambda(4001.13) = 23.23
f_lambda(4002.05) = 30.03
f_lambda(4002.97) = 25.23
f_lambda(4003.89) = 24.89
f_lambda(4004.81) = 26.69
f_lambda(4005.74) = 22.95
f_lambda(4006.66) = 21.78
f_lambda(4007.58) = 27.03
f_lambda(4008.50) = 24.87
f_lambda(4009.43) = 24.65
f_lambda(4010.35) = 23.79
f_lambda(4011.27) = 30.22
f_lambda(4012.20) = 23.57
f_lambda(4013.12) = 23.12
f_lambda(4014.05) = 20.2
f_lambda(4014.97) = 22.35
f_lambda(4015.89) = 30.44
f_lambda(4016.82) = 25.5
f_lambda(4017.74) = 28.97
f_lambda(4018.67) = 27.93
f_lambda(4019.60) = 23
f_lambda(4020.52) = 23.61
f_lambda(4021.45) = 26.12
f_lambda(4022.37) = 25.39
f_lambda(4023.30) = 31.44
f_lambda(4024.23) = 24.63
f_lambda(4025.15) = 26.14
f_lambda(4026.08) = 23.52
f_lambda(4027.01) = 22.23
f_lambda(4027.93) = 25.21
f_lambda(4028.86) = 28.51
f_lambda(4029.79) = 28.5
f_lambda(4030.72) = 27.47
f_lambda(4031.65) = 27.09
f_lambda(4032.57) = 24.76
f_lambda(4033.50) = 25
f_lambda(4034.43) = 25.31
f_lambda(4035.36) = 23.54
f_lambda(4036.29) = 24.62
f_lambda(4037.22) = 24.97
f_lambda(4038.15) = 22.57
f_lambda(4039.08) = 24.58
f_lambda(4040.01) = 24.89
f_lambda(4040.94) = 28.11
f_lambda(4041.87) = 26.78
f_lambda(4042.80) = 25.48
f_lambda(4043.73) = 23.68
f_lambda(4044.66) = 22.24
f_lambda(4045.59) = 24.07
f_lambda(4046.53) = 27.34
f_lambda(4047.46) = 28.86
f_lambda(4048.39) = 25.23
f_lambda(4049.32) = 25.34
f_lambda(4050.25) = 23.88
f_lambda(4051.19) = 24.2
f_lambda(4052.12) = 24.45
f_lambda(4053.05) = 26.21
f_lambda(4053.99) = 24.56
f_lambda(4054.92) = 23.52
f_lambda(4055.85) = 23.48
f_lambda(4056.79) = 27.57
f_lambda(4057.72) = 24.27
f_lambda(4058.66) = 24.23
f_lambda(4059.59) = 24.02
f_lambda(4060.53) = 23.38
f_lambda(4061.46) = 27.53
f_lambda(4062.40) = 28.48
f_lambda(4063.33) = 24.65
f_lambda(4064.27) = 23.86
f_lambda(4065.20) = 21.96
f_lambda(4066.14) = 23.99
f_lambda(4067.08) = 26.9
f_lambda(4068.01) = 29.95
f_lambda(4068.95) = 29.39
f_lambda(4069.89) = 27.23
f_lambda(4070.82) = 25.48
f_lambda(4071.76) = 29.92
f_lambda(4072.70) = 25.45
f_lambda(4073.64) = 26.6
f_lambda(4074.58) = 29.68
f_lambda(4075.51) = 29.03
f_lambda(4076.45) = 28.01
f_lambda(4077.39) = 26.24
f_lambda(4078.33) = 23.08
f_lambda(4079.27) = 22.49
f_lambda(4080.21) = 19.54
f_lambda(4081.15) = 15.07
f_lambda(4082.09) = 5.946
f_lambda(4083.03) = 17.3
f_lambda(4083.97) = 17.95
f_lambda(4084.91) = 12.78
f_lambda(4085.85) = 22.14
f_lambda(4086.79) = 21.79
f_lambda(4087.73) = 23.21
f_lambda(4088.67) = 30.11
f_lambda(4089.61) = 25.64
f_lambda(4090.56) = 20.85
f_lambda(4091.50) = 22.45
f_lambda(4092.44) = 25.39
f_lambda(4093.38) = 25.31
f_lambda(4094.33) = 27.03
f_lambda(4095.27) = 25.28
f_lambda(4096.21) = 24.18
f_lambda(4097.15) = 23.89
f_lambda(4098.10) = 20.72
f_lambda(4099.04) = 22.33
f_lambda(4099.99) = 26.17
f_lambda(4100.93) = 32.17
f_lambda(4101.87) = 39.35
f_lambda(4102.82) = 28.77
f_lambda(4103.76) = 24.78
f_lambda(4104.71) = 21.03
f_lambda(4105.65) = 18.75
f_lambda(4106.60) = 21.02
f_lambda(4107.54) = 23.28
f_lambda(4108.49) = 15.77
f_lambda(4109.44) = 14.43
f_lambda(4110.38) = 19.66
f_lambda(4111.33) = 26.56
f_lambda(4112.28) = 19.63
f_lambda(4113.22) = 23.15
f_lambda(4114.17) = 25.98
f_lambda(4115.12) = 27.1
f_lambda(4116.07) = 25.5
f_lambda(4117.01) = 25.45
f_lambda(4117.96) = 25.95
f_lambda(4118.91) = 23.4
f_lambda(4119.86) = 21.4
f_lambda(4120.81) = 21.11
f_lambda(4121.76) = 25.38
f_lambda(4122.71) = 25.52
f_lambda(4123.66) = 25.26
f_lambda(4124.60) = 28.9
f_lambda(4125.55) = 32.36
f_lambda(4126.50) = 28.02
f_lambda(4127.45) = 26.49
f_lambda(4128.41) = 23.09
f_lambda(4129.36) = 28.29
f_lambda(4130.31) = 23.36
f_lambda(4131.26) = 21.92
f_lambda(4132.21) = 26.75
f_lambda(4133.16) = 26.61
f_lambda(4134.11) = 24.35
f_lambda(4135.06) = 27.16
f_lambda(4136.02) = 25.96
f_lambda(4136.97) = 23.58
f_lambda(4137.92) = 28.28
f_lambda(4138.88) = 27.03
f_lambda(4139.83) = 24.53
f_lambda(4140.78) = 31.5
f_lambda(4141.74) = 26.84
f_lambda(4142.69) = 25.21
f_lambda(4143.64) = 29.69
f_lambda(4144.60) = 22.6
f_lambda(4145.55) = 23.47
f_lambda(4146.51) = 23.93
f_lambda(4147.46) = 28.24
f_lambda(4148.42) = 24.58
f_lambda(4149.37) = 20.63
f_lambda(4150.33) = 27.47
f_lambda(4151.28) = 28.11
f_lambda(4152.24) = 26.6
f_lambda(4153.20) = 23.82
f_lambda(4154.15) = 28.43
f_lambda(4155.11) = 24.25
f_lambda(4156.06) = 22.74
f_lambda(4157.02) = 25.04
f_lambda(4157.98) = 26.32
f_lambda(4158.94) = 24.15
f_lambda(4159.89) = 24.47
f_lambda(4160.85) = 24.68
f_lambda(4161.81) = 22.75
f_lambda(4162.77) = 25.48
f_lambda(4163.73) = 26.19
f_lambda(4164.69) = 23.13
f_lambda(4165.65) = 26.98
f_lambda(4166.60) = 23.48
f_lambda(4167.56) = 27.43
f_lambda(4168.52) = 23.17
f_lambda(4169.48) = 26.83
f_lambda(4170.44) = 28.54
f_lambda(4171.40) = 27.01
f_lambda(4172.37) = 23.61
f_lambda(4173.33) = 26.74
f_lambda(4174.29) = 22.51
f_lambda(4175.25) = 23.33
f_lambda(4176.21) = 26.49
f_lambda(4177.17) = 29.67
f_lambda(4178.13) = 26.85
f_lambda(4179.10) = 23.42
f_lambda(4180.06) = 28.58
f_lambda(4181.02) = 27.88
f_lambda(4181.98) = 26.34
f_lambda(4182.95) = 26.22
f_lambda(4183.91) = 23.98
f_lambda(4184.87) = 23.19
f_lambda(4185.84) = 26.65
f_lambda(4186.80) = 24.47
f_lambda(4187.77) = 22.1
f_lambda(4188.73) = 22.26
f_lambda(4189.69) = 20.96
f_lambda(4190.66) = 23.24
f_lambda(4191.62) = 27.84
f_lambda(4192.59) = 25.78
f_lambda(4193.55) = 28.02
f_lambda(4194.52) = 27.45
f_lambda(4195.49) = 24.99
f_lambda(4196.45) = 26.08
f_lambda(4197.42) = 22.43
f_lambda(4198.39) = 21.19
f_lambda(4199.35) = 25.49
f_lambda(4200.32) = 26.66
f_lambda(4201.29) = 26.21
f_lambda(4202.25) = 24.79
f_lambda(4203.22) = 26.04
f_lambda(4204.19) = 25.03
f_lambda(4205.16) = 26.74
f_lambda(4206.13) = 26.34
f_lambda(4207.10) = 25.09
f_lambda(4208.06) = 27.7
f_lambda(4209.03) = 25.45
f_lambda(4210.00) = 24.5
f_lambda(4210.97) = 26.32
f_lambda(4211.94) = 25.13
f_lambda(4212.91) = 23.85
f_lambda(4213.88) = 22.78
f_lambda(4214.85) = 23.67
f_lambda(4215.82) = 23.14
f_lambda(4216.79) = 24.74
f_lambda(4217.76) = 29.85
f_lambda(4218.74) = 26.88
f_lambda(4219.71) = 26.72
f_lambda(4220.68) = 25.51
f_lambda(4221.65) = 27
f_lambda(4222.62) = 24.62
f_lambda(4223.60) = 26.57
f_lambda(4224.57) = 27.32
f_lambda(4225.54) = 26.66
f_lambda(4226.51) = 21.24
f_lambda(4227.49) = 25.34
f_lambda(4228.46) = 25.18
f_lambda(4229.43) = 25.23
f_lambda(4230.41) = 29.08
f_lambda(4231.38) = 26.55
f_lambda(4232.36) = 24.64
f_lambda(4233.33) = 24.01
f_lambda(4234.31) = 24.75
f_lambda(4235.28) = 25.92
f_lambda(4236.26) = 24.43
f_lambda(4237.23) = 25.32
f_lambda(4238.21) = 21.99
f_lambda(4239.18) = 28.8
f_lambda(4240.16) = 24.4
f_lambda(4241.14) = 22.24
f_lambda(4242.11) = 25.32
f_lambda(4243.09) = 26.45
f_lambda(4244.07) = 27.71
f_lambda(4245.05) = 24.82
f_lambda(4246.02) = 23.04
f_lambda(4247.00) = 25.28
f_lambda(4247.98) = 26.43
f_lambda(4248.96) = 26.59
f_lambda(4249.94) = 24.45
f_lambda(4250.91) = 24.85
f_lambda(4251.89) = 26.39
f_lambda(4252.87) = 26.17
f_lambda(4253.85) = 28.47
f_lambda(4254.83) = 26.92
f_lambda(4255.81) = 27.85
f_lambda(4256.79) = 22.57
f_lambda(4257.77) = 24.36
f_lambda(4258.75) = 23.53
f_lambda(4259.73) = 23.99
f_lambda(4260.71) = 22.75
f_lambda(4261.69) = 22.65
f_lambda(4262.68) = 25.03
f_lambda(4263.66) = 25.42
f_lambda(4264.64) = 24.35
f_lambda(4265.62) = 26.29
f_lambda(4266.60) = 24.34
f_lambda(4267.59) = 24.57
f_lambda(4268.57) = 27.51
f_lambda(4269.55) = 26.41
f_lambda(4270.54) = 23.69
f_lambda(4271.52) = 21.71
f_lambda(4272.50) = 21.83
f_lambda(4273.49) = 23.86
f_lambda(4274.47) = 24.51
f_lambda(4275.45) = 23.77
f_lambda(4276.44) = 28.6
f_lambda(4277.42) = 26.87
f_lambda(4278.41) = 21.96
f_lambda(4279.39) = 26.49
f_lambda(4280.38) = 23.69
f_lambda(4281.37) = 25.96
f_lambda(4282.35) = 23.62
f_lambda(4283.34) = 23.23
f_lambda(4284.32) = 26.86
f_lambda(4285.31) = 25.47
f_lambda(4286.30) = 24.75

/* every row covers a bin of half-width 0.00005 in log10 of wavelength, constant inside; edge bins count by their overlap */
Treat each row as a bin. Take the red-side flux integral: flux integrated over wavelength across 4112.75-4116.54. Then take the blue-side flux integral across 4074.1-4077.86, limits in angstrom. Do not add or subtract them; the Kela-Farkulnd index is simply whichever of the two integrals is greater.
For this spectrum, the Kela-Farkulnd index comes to 106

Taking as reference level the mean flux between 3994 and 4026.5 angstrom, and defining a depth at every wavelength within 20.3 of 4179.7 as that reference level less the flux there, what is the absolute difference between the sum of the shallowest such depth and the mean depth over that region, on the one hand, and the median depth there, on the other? 3.9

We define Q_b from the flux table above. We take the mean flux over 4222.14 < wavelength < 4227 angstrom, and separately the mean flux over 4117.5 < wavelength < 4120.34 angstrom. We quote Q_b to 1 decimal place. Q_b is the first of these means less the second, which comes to 1.7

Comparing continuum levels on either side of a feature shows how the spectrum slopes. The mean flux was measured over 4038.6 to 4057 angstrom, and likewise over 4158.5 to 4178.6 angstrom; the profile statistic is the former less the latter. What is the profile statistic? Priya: -0.2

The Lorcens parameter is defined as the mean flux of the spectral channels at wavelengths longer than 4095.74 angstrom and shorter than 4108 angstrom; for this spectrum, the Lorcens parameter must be 25.1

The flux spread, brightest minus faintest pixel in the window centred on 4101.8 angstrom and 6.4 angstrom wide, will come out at 18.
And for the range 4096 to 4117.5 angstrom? 25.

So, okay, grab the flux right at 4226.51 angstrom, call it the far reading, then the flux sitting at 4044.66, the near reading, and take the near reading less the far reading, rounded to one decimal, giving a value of 1.0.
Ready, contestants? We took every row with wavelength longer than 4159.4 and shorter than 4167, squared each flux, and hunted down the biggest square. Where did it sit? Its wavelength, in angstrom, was 4165.65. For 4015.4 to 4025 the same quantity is 4023.30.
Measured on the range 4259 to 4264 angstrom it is 4263.66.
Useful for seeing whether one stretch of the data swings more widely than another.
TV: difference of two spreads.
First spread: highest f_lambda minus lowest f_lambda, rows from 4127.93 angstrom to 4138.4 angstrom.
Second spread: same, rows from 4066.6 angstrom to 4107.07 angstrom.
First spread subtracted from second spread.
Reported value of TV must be 27.0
